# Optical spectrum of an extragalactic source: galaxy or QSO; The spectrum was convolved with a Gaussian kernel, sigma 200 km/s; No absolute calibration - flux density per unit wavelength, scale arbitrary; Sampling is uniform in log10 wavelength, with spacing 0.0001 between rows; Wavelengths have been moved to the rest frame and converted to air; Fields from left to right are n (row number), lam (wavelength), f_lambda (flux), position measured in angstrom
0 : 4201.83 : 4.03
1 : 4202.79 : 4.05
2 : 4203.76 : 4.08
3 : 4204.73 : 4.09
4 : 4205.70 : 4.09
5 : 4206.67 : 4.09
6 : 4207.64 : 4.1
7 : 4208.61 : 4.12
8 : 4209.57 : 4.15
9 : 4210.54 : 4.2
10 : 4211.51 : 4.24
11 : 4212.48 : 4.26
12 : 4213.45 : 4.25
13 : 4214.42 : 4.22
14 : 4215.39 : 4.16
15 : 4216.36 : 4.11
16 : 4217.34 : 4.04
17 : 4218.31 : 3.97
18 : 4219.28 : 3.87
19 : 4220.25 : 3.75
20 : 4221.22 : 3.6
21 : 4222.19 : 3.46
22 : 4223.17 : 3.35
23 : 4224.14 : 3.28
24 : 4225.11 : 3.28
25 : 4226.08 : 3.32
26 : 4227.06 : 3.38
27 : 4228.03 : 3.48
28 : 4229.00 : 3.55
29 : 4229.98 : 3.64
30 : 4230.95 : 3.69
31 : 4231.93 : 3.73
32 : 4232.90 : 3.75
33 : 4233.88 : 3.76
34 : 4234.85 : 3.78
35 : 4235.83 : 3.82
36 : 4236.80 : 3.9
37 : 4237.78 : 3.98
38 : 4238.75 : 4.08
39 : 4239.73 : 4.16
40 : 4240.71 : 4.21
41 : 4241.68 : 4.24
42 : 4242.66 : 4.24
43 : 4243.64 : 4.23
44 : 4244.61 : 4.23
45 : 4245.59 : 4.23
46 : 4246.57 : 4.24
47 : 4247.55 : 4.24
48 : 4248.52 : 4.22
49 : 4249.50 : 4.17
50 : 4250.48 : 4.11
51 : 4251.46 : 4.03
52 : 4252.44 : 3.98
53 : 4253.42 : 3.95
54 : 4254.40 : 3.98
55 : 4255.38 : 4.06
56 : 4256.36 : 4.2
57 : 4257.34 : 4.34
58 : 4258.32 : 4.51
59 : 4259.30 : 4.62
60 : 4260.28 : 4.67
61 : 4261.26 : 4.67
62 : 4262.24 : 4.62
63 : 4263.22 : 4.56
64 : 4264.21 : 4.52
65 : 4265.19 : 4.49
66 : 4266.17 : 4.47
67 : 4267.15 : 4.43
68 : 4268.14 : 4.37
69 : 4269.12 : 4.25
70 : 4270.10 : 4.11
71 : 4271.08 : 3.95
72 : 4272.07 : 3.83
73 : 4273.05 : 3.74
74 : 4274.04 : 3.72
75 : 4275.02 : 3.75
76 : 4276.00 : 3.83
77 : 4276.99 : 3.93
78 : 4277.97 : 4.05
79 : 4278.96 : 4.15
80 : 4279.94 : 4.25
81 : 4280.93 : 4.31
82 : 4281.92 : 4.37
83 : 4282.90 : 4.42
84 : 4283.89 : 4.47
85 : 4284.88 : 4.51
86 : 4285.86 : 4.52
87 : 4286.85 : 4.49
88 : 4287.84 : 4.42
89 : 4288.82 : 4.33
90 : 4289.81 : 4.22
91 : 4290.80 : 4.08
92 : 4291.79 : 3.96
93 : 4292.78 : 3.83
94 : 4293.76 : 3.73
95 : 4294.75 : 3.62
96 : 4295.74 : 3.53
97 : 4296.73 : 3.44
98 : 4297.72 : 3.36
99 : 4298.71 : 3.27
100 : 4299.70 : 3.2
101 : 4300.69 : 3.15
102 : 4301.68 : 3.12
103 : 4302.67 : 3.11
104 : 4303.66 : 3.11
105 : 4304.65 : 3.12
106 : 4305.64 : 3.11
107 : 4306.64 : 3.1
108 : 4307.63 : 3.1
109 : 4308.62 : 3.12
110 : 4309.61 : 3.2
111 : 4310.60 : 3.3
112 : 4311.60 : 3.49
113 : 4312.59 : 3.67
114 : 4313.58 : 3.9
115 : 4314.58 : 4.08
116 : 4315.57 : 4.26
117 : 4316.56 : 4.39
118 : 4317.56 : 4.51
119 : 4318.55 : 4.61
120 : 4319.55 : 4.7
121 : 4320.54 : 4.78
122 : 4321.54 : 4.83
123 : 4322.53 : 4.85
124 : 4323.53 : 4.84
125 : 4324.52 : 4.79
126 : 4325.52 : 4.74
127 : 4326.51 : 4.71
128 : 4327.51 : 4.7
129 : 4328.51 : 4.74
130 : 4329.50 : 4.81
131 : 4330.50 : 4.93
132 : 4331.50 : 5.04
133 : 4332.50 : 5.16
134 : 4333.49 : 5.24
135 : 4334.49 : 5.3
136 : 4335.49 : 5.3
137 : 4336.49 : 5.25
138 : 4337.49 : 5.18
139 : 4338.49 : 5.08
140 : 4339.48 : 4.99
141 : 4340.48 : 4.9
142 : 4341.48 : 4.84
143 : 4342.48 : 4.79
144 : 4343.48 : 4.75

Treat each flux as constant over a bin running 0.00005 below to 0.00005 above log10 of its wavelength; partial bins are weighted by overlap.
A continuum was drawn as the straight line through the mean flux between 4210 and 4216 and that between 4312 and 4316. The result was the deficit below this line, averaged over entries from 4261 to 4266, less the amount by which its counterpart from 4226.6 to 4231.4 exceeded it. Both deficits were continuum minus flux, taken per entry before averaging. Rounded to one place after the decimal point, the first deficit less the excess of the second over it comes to -1.6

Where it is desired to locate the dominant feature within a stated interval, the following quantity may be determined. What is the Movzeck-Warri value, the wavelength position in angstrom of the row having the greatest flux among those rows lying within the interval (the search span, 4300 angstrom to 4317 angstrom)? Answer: 4316.56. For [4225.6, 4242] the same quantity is 4241.68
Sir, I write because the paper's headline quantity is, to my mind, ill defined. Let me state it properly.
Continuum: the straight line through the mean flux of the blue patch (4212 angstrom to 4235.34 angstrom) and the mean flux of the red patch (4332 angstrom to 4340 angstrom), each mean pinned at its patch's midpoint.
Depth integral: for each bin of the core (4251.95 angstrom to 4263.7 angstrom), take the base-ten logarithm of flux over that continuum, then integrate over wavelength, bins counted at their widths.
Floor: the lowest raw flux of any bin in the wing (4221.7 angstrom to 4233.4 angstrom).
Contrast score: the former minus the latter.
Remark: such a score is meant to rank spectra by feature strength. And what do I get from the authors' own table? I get -3.09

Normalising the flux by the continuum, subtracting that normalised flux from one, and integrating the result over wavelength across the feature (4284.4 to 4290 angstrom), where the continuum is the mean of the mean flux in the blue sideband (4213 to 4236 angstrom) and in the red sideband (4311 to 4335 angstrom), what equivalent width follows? -0.3 angstrom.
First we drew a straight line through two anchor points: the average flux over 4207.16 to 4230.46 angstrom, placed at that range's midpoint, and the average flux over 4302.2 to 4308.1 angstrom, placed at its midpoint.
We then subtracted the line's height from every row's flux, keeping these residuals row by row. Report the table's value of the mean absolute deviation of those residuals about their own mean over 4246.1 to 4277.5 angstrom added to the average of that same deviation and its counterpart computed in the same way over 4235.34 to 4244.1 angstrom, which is 0.45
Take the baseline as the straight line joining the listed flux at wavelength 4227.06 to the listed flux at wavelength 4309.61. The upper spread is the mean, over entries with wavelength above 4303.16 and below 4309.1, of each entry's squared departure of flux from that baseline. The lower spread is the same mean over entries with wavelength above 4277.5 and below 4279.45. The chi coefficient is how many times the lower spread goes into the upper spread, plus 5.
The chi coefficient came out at 5.0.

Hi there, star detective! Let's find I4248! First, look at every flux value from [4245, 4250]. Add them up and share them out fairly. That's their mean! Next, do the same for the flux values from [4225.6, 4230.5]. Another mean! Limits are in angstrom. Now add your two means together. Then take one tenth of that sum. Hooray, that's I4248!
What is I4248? 0.77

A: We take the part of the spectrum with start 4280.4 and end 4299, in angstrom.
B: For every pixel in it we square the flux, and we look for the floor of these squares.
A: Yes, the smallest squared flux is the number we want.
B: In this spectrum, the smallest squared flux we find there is 10.7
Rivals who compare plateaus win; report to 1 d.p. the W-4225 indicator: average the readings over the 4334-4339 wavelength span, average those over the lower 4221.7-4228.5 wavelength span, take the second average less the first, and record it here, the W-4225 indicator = -1.9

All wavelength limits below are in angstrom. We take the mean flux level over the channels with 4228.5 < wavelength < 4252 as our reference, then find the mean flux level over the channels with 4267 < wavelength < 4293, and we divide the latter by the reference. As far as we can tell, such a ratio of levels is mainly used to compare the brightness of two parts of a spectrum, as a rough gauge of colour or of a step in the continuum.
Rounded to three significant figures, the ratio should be 1.04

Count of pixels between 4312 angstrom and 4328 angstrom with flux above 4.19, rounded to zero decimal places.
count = 13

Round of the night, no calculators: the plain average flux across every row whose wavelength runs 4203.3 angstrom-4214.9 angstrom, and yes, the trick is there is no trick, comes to 4.16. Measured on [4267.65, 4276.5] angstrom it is 3.95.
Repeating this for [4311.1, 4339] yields 4.71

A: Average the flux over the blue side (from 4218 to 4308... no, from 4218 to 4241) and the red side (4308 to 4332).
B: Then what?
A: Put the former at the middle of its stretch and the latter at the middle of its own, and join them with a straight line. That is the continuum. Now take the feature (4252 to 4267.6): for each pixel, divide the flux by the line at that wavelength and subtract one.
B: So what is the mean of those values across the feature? 0.12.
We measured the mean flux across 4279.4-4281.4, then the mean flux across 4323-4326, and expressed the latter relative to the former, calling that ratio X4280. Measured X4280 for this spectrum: 1.12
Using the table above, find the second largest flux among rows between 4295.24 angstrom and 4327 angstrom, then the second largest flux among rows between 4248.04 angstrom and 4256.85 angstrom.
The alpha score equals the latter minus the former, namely -0.64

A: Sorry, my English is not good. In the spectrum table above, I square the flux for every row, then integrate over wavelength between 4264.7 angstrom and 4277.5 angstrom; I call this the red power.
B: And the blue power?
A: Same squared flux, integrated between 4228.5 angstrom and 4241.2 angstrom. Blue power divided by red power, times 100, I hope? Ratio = 89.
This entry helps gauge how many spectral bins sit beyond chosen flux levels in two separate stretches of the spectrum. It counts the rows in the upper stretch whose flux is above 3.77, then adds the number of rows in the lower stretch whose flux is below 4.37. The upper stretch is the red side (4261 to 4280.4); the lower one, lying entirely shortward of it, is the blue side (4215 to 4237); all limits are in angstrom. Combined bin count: 40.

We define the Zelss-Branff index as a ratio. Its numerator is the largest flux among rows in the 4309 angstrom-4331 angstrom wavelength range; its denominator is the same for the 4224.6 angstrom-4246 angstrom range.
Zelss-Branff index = 1.16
